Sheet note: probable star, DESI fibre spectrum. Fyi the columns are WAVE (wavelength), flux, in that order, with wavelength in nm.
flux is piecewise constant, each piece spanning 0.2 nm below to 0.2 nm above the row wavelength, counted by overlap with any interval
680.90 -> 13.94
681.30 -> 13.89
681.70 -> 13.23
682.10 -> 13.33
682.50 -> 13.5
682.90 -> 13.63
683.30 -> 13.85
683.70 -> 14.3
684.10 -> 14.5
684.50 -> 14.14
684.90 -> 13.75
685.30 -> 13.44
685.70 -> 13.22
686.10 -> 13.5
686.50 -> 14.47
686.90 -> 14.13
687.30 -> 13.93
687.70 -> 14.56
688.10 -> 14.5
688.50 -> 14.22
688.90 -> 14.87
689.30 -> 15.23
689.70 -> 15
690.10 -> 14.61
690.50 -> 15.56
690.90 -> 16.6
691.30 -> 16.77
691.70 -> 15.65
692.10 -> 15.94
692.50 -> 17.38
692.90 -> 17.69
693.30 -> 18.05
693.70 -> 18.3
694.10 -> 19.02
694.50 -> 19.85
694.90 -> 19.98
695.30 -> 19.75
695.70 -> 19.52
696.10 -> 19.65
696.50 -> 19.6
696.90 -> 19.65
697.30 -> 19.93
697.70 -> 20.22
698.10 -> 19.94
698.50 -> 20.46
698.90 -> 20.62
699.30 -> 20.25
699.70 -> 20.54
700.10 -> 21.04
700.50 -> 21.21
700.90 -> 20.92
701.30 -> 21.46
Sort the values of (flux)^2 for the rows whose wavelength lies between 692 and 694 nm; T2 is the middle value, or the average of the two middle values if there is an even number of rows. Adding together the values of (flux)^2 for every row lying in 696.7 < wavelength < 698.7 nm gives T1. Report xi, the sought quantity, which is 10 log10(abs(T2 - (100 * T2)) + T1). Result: 45.2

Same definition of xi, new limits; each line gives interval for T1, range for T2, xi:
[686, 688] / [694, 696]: 46.0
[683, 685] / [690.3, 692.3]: 44.2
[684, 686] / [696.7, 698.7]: 46.1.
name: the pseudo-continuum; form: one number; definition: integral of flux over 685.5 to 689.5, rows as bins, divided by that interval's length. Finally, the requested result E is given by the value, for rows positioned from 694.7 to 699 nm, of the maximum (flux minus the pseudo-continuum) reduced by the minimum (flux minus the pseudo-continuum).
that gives 1.1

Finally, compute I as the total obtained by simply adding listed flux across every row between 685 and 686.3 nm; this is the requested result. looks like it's 40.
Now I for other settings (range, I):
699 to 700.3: 62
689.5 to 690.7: 45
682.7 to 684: 42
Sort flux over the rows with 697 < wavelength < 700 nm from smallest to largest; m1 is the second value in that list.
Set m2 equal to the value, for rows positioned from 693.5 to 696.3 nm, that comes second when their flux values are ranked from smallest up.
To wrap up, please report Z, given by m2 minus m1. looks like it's -0.9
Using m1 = 19.94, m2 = 19.02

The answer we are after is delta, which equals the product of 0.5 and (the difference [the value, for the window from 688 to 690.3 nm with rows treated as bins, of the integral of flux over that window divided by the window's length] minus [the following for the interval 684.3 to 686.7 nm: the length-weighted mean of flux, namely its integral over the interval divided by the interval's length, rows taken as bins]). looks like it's 0.5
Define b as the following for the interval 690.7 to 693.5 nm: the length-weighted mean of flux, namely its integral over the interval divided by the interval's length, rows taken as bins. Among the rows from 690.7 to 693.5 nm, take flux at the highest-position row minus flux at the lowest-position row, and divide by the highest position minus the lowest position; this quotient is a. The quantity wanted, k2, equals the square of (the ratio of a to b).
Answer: 0.0013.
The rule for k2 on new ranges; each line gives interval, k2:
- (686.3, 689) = 0.0001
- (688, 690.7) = 0.0009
